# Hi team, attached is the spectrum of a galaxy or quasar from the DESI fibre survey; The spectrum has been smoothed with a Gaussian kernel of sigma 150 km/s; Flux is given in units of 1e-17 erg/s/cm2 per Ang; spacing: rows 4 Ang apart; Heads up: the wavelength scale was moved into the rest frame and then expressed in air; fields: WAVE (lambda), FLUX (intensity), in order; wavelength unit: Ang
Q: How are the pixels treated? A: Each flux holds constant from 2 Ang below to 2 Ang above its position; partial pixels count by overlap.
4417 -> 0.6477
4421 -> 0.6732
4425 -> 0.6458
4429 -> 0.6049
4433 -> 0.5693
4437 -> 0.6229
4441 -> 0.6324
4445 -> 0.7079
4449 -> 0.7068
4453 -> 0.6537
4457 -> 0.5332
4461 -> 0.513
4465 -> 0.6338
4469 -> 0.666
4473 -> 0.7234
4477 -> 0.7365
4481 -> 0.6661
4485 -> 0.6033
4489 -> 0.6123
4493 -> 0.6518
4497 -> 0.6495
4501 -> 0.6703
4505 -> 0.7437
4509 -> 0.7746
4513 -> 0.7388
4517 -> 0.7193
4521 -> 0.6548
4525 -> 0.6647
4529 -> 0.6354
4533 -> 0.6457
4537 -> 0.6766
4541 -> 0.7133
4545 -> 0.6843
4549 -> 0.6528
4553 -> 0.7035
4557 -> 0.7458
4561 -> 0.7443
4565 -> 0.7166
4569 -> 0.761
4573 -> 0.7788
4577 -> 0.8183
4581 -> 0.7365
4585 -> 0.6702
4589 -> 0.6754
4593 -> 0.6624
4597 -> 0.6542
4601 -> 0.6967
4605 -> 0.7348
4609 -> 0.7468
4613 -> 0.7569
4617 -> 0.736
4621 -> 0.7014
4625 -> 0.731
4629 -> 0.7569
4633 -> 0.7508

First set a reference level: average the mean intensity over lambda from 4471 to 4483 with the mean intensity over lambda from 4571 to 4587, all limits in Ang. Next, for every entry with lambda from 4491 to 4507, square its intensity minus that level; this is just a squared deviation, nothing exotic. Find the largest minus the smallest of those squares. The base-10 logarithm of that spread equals -2.20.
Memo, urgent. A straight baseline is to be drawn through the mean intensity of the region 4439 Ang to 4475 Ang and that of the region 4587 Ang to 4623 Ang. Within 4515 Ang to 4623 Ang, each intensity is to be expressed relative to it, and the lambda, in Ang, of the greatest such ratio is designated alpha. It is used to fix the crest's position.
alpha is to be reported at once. 4577 Ang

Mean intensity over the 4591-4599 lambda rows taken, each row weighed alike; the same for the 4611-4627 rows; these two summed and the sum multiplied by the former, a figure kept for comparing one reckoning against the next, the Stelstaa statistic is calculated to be 0.91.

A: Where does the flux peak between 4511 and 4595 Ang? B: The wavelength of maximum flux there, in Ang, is 4577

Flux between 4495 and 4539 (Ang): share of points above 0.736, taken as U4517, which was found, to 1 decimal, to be 0.3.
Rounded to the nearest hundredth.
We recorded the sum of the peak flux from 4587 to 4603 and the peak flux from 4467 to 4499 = 1.43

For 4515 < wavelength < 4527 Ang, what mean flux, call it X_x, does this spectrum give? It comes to 0.680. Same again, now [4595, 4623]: 0.718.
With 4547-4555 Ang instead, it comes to 0.678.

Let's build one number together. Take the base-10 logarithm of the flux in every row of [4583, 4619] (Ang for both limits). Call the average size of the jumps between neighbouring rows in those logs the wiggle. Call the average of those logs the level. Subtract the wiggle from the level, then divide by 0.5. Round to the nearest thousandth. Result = -0.330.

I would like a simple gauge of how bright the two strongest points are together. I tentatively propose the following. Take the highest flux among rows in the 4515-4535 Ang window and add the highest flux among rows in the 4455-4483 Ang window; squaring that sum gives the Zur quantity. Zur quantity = 2.12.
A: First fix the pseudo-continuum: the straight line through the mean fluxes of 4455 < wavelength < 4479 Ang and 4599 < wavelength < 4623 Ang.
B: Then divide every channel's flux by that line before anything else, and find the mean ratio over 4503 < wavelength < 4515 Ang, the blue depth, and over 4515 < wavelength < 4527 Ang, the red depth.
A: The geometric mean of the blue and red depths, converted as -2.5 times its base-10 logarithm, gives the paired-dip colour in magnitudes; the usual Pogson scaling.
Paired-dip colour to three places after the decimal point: -0.078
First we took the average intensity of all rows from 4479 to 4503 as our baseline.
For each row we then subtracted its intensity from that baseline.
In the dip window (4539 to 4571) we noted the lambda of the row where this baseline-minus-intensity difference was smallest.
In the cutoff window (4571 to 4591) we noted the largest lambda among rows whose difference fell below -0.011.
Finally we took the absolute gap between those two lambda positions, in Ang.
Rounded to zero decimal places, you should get 20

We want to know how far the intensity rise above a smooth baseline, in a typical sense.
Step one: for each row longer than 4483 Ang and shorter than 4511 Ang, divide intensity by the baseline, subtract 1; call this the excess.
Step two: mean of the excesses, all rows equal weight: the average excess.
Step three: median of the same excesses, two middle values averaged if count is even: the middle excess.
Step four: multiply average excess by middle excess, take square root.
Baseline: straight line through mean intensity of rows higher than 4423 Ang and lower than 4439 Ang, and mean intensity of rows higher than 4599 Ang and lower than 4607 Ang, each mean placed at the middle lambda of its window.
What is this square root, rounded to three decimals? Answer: 0.013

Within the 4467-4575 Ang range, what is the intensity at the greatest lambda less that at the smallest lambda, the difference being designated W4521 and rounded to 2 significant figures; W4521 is 0.11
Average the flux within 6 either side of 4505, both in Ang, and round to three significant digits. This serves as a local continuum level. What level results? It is 0.730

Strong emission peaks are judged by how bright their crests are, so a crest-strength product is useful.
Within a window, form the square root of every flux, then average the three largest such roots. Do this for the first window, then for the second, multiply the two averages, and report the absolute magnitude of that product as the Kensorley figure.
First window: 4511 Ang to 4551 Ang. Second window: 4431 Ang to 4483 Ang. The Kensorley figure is 0.72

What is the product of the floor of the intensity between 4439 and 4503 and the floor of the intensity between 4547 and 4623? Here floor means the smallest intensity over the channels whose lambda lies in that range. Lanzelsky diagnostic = 0.33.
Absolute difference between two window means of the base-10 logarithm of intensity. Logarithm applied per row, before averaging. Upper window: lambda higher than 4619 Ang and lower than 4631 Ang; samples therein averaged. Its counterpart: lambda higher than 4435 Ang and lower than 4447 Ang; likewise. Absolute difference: 0.048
